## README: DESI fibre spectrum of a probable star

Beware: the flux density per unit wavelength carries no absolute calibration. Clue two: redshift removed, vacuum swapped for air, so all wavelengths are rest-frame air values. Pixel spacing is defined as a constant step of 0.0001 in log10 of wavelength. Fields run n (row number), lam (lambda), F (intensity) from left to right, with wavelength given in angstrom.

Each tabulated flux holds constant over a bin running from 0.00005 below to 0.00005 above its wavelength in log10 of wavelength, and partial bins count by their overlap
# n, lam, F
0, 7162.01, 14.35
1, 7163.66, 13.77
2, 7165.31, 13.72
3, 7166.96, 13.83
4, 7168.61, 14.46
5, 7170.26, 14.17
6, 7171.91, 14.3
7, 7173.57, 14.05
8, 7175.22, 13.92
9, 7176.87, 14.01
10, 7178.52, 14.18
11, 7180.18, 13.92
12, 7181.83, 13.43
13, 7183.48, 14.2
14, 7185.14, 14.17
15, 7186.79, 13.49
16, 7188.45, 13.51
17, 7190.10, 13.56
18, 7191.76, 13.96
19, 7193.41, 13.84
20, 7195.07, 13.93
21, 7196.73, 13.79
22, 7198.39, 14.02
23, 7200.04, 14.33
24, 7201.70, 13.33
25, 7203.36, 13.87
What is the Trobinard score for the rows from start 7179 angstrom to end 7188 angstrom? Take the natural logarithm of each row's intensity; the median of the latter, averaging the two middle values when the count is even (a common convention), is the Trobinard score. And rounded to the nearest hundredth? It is 2.63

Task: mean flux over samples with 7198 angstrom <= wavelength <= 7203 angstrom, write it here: 13.89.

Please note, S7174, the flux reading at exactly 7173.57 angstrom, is 14.05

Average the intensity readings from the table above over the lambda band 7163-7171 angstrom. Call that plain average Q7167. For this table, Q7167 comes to 13.99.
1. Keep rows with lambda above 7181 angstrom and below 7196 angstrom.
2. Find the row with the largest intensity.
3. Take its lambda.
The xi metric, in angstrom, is 7183.48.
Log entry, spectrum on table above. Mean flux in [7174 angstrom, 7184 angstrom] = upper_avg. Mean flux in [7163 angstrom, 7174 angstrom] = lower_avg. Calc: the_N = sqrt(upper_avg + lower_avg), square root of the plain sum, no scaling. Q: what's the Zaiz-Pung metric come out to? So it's 5.29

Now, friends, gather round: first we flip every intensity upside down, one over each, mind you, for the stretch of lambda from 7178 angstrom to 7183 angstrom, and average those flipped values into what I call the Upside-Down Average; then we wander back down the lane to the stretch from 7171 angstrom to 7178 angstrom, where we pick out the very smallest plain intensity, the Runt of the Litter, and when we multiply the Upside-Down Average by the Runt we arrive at 1.01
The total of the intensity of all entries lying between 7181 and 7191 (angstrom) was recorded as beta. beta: 82.4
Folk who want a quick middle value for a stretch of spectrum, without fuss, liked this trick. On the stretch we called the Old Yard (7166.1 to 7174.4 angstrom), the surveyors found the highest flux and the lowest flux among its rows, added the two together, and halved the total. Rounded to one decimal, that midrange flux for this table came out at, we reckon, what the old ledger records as 14.1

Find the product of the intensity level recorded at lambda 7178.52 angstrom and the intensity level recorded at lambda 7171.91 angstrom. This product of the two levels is 202.8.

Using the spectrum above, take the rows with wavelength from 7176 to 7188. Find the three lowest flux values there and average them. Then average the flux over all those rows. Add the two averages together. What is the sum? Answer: 27.5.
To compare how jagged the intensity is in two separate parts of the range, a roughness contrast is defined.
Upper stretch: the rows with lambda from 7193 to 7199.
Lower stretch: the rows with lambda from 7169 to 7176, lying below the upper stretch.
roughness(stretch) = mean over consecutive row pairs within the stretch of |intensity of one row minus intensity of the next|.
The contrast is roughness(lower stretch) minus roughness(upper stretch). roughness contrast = 0.02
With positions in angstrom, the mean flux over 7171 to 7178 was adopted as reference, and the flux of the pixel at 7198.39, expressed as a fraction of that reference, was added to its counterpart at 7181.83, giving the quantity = 1.95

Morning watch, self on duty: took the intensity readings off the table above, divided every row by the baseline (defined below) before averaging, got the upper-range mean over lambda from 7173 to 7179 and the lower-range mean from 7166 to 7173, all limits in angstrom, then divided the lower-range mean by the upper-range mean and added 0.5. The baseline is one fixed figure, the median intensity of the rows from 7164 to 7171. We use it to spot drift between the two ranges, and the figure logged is 1.51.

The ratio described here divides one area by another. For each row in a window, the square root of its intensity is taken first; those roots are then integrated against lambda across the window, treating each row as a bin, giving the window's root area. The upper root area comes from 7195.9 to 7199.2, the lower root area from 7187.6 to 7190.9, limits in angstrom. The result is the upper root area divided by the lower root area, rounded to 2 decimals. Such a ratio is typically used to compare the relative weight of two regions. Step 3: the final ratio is 1.01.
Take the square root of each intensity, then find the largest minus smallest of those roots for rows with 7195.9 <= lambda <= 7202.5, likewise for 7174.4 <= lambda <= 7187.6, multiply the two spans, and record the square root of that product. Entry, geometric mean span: 0.12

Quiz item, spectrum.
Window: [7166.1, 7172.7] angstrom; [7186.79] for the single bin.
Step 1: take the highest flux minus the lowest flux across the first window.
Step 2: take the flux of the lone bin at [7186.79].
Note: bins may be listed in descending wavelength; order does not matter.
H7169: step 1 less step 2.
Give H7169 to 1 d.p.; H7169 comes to -12.9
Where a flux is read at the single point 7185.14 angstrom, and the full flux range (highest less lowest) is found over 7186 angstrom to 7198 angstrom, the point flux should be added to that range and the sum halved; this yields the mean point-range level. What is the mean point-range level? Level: 7.32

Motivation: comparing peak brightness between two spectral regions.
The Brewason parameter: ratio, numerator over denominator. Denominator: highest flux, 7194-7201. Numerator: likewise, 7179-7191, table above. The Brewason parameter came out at 0.99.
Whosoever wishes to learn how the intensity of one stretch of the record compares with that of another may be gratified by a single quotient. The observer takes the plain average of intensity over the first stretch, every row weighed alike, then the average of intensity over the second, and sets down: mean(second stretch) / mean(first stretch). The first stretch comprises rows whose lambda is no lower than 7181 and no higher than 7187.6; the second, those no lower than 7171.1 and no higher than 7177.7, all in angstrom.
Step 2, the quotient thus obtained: 1.02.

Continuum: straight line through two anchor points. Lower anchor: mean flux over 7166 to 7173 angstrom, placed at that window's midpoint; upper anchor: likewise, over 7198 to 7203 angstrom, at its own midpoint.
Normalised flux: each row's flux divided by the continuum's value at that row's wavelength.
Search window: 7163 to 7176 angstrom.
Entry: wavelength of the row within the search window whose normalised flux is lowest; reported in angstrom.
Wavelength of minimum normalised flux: 7165.31 angstrom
